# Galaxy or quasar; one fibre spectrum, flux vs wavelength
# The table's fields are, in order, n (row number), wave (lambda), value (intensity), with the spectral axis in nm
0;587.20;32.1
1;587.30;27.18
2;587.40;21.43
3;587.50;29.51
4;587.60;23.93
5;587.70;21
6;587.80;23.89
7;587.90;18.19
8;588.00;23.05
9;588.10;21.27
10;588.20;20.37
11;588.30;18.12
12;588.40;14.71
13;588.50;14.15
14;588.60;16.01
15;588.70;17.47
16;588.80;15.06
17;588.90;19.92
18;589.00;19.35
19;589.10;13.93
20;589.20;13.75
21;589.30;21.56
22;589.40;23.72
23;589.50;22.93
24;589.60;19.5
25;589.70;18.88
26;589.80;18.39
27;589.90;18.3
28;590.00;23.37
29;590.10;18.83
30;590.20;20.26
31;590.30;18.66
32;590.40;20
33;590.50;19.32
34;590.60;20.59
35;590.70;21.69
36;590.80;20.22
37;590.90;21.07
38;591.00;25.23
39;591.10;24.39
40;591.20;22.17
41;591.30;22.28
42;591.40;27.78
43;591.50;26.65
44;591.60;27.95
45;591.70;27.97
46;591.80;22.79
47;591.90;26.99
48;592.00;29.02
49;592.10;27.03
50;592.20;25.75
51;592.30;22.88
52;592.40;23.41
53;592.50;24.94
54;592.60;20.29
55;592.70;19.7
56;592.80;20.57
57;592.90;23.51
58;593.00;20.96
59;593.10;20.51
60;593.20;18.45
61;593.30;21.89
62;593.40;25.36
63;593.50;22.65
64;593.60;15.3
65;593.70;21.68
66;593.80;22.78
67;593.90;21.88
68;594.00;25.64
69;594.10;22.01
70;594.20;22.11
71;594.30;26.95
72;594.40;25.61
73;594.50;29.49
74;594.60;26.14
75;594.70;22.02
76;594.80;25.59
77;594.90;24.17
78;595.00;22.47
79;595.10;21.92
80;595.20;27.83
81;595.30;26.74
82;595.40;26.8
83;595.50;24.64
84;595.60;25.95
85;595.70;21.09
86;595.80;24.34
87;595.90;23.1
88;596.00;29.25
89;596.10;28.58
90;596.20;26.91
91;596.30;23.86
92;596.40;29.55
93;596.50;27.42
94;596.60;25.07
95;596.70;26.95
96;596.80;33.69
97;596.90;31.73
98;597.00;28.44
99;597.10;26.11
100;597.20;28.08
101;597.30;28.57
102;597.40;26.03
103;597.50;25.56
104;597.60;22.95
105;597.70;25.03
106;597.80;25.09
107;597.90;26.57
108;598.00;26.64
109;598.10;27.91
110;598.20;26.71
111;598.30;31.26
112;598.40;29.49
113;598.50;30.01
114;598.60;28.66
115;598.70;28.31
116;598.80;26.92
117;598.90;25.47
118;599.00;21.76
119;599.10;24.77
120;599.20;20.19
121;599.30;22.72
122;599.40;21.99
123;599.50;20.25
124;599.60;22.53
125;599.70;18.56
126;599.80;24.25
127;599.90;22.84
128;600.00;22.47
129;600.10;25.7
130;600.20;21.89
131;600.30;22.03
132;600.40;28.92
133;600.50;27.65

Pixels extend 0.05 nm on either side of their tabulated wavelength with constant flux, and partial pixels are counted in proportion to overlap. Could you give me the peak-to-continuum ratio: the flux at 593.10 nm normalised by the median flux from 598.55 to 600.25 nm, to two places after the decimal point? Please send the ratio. 0.90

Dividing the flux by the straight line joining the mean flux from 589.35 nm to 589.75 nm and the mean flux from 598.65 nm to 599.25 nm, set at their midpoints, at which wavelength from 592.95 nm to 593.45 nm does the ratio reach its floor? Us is 593.20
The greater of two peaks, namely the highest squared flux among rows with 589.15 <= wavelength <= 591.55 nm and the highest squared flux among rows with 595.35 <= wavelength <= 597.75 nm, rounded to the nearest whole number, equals 1135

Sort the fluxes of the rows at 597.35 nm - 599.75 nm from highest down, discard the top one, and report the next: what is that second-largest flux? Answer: 30.01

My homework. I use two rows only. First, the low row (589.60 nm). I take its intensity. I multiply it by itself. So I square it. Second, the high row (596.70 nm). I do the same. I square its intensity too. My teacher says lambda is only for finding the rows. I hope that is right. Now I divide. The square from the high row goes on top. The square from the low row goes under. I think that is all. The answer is 1.9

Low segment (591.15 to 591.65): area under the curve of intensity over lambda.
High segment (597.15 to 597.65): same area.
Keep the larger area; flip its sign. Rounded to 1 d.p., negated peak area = -13.1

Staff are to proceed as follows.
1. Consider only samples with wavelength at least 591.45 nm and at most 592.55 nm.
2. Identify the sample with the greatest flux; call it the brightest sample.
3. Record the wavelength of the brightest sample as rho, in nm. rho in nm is 592.00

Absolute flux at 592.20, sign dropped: 26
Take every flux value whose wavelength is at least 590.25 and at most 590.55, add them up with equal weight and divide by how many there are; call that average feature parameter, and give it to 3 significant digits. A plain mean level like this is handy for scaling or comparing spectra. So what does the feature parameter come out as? 19.3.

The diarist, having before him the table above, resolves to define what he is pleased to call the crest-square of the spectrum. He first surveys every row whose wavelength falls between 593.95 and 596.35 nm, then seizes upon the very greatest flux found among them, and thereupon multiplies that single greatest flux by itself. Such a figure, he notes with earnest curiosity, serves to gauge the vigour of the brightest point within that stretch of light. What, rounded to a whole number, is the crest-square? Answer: 870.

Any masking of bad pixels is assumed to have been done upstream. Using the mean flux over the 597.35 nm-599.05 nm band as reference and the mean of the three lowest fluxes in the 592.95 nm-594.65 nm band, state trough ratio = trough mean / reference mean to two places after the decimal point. 0.68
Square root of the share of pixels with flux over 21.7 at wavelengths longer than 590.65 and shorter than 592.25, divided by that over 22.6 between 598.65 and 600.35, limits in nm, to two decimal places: 1.31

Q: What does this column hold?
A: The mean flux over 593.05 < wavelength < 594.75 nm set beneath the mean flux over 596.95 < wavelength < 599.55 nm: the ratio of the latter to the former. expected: 1.13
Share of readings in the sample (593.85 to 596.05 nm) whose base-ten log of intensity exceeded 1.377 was 0.6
